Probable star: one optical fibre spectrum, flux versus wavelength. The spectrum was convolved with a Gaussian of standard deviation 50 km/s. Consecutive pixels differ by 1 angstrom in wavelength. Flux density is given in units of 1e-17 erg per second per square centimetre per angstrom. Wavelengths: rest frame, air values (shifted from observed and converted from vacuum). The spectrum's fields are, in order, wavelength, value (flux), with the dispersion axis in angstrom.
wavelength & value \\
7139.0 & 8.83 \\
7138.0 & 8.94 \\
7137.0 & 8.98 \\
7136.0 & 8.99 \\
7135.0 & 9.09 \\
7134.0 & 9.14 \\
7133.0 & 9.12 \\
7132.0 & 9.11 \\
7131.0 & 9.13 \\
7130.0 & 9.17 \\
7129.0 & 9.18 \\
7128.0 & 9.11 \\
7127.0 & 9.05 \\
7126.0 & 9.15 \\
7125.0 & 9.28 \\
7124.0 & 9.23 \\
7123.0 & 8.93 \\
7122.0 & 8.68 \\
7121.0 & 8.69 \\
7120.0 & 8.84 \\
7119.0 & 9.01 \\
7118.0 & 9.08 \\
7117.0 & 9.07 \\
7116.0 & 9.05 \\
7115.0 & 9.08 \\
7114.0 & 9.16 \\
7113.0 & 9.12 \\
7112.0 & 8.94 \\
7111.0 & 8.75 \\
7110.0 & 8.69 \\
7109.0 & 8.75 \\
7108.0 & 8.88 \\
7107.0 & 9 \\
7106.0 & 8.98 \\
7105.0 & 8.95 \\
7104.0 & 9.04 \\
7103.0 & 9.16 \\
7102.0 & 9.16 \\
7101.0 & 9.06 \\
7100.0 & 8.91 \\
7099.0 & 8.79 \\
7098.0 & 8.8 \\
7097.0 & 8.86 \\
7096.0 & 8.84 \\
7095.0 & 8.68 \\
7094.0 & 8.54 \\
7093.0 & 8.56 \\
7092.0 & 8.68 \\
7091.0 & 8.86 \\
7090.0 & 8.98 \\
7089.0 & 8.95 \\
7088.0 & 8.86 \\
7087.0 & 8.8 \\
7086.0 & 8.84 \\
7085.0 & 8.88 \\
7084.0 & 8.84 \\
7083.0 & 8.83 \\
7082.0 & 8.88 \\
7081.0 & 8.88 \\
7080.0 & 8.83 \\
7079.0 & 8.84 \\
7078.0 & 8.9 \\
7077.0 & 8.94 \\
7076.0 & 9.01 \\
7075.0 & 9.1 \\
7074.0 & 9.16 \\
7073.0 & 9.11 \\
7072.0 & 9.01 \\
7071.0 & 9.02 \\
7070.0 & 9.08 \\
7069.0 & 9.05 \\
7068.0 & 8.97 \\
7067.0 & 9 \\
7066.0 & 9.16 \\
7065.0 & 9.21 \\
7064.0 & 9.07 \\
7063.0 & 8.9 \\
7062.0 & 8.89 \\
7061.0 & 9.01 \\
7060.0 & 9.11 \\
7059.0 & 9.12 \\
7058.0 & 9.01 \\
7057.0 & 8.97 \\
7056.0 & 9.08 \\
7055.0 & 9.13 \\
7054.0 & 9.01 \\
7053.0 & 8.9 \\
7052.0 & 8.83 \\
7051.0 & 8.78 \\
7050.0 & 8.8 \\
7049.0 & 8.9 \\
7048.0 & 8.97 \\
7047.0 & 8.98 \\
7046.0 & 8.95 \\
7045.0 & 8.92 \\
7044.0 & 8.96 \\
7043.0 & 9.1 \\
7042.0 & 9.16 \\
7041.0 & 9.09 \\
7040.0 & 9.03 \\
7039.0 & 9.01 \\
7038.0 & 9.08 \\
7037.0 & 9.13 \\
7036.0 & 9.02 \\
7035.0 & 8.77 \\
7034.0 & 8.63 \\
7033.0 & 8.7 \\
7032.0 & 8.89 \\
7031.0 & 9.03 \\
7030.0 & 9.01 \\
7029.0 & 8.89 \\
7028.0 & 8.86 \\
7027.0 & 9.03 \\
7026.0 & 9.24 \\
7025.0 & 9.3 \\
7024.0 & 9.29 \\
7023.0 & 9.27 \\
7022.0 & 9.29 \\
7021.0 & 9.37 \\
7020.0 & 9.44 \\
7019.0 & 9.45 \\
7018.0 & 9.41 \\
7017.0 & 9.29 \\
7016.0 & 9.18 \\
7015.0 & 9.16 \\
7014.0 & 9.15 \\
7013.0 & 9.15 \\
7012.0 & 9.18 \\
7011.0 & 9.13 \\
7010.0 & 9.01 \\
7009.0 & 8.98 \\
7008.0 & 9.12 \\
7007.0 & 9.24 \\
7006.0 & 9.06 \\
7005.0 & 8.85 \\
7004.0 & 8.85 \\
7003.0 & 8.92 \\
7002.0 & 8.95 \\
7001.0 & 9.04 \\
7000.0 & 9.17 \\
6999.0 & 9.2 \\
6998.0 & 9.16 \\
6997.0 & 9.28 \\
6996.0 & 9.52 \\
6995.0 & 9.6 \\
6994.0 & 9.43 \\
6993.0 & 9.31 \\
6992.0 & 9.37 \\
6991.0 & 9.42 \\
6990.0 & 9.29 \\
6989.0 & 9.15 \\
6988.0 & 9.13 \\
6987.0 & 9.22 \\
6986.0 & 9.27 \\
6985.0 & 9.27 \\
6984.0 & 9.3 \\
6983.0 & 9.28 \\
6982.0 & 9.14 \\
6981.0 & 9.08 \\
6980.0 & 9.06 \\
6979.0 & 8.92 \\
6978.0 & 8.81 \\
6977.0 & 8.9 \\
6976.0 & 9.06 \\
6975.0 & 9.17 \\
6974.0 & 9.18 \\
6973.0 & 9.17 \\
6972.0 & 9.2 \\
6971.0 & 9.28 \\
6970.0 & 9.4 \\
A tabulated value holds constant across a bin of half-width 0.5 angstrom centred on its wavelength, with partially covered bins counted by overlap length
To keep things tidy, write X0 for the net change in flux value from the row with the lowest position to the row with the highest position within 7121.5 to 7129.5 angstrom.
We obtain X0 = 0.5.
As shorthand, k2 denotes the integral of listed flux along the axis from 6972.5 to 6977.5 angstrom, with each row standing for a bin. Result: 45.5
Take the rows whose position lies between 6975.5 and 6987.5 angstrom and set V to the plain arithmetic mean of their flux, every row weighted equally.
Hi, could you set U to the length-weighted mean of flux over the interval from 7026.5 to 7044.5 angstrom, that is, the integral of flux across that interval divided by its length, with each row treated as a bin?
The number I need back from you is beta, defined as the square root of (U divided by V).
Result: 0.99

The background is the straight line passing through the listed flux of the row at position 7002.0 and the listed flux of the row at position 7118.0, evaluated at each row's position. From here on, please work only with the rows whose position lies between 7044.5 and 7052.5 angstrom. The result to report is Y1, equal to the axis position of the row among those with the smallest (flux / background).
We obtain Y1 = 7051.0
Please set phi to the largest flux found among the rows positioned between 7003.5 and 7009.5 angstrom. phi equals 9.24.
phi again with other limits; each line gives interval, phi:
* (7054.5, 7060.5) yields 9.13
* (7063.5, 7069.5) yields 9.21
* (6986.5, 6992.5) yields 9.42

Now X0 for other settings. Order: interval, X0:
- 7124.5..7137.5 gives -0.3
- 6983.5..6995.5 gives 0.3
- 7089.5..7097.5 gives -0.1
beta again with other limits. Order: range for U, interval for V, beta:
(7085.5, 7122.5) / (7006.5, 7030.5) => 0.98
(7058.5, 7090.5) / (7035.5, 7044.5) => 1.00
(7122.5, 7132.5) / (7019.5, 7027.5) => 0.99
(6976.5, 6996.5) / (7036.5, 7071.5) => 1.01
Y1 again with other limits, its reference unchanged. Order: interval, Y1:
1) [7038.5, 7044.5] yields 7044.0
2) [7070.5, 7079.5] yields 7079.0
